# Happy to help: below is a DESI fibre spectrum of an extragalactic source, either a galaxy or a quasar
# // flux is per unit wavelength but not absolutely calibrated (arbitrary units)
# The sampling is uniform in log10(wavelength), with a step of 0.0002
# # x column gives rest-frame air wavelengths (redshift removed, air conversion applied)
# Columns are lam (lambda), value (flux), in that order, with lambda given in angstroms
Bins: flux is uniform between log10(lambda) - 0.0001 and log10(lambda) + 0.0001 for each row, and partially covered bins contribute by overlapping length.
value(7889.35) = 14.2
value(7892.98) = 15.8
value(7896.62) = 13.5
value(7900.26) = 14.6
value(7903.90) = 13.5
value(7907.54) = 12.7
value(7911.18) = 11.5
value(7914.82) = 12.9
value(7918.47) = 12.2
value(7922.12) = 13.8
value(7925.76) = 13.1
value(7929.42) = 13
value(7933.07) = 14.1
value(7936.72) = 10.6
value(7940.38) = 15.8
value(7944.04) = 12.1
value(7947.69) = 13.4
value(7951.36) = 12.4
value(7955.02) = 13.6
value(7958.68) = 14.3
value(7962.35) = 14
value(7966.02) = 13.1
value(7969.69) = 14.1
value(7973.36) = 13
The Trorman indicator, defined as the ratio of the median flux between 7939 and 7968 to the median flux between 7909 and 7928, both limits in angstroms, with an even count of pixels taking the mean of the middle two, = 1.05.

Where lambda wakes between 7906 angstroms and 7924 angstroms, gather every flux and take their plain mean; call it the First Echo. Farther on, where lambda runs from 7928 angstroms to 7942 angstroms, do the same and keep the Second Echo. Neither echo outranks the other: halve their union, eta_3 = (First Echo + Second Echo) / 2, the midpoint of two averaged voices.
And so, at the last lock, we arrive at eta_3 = 13.0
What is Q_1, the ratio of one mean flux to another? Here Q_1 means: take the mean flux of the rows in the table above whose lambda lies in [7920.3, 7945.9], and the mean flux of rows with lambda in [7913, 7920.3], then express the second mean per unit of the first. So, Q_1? 0.95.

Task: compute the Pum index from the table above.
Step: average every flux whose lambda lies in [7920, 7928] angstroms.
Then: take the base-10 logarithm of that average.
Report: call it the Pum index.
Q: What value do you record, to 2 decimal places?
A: 1.13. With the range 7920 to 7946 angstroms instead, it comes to 1.12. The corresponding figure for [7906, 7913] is 1.08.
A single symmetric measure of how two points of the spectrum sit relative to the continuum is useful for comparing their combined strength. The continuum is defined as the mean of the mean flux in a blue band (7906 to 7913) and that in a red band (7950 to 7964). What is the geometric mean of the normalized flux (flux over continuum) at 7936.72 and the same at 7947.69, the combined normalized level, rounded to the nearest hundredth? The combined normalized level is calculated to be 0.93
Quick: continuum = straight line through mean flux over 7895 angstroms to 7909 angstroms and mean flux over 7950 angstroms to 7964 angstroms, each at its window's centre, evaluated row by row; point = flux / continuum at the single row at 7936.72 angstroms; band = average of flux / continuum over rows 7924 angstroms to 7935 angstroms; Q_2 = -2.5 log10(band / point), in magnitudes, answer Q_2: -0.25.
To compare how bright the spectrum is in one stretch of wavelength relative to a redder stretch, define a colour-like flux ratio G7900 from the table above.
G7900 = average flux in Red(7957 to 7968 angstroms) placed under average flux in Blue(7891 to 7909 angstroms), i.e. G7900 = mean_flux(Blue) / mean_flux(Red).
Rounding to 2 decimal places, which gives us 1.02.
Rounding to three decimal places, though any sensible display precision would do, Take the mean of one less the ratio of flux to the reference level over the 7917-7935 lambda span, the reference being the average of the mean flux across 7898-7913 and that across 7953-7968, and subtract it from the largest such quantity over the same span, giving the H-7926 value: 0.078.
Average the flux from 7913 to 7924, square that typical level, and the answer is 168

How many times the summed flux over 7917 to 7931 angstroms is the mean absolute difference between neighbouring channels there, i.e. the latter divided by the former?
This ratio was 0.015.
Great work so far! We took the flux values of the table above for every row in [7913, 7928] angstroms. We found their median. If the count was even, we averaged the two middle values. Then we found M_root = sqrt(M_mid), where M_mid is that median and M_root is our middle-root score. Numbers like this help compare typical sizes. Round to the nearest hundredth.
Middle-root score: 3.61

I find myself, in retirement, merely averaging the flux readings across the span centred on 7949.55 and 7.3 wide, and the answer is 12.9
